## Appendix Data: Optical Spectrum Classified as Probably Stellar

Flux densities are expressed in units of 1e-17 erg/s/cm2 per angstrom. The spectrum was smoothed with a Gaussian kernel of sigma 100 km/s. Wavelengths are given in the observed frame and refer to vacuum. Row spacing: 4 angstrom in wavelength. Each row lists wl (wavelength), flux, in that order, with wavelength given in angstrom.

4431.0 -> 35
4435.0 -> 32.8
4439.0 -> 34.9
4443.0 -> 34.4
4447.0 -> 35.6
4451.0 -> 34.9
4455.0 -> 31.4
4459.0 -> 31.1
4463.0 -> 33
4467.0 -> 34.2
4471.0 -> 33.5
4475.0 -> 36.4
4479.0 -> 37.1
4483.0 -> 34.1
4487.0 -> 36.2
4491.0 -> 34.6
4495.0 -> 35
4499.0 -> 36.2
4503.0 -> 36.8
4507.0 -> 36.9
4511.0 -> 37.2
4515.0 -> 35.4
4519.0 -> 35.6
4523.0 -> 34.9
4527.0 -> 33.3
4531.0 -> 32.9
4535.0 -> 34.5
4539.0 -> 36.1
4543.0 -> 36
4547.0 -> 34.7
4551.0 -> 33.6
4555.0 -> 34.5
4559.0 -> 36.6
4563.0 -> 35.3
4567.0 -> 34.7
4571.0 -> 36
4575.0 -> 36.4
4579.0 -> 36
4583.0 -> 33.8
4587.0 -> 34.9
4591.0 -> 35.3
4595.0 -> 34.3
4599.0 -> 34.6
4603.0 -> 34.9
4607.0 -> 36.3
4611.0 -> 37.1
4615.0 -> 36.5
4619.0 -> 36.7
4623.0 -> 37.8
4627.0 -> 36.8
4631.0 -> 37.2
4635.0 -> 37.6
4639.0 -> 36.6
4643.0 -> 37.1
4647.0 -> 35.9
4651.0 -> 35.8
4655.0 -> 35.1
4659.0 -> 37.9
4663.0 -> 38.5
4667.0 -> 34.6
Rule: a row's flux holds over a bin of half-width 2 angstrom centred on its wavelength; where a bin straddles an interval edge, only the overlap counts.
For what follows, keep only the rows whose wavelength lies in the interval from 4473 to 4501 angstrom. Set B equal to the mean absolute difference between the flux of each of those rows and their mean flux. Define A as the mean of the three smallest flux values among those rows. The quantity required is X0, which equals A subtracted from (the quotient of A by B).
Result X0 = 2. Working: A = 34.6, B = 0.93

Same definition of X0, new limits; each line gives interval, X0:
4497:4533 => -5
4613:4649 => 43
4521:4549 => 3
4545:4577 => 6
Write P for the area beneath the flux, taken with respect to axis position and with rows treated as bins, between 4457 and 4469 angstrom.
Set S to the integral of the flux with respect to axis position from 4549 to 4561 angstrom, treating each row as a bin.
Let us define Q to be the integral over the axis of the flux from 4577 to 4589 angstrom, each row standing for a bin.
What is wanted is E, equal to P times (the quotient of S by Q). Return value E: 393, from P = 393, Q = 419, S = 419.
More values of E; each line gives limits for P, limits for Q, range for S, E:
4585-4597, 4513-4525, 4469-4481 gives 422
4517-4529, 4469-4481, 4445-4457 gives 395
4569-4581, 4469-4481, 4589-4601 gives 422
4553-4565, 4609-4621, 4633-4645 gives 429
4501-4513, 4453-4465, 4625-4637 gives 518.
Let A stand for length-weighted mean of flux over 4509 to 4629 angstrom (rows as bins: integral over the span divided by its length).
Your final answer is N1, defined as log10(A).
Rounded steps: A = 35.4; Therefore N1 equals 1.549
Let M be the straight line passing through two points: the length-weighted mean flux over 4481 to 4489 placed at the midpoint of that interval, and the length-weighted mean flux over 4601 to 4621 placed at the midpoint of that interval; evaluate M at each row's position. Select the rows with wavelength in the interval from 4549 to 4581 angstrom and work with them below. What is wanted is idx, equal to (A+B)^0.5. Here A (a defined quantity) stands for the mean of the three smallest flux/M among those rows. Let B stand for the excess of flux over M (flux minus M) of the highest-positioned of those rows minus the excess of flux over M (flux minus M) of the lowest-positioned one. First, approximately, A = 0.957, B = 2.14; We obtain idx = 1.8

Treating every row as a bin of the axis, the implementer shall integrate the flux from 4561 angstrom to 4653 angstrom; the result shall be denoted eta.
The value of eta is 3310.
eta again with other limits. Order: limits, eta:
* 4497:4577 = 2830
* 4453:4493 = 1366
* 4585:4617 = 1136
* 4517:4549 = 1112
